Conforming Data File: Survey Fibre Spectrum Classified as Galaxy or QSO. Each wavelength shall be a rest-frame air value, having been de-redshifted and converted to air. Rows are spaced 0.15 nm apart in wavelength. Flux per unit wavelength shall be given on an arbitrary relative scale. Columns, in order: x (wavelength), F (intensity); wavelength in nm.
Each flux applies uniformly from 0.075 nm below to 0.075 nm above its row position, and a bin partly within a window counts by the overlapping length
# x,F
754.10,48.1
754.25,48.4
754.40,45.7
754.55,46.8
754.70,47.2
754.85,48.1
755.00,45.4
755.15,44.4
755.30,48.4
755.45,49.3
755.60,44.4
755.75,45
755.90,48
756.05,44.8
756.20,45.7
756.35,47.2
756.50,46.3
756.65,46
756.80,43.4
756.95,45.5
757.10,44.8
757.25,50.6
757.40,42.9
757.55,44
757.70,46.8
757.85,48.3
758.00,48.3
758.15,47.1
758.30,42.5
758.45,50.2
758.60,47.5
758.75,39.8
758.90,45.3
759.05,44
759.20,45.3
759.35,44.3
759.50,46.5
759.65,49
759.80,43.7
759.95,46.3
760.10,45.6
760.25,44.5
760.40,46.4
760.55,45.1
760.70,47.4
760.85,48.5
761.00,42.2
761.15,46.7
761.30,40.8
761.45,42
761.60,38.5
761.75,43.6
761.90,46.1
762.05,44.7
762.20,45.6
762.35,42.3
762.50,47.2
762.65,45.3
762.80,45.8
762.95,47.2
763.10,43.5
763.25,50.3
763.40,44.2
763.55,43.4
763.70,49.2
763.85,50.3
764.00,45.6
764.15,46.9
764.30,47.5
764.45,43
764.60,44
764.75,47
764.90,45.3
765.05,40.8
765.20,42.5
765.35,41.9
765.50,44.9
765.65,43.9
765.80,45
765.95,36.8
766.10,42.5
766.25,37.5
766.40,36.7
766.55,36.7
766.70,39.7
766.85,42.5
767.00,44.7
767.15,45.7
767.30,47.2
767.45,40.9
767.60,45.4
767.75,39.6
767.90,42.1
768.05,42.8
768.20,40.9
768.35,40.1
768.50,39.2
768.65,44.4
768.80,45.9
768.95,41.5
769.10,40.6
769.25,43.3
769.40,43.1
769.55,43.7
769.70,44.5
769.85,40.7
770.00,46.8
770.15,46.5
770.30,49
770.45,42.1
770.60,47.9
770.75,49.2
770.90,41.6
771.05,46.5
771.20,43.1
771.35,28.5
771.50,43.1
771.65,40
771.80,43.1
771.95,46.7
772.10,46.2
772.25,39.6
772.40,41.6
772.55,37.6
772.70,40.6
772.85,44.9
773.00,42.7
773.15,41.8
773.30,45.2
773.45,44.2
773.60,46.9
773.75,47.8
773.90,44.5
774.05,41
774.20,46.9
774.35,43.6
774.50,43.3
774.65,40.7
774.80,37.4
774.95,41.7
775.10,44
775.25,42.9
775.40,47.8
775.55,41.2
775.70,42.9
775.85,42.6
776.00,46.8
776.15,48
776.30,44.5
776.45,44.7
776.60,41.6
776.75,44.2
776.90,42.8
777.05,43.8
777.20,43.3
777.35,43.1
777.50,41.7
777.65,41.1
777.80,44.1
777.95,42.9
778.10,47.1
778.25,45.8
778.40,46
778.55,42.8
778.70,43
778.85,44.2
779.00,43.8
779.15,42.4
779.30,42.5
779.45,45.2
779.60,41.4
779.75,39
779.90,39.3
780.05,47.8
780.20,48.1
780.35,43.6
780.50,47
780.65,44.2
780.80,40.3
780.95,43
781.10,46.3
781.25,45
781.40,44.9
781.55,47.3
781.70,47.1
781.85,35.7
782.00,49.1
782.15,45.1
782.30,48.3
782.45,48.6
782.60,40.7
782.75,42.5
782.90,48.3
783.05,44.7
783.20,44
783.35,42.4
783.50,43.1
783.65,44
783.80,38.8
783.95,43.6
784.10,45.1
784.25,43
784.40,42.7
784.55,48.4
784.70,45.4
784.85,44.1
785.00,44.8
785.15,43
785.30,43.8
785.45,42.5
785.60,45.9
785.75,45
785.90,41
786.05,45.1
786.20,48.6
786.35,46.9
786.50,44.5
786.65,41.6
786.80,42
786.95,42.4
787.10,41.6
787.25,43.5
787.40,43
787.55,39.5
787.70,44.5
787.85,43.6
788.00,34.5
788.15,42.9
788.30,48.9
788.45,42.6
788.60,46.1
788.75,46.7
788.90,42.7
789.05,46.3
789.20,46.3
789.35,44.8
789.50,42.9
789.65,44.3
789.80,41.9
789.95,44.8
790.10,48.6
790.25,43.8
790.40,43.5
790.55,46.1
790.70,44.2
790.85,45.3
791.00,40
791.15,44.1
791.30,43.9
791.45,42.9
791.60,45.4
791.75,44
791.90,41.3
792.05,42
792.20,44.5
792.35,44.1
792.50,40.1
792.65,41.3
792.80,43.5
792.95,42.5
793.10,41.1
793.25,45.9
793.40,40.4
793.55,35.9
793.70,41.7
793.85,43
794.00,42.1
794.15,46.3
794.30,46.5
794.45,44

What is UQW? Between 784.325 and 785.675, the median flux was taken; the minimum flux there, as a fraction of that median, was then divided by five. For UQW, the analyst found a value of 0.193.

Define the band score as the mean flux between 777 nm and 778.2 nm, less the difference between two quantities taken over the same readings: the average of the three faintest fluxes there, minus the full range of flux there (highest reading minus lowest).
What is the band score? 7.5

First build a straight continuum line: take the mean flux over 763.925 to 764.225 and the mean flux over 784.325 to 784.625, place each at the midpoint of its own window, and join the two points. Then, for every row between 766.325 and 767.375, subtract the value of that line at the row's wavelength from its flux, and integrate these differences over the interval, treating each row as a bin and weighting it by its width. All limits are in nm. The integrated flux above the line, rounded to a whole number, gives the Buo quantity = -4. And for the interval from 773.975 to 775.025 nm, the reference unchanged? -4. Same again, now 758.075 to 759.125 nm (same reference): -1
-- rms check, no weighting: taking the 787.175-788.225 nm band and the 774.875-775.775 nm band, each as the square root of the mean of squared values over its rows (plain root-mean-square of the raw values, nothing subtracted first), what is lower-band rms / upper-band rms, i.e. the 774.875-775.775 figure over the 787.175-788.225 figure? 1.04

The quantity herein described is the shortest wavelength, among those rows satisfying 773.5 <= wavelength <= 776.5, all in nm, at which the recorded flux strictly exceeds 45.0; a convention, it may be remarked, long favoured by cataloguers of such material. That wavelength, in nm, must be 773.60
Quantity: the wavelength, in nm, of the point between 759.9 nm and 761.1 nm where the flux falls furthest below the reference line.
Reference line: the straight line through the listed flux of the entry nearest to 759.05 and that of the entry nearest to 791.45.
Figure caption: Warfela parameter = 761.00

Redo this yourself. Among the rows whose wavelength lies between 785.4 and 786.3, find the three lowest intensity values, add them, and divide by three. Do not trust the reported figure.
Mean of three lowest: 43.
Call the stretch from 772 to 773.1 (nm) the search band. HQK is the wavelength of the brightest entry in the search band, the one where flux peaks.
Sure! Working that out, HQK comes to 772.10 nm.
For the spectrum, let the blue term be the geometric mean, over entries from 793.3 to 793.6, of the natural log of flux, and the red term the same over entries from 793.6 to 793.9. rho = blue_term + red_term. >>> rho 7.39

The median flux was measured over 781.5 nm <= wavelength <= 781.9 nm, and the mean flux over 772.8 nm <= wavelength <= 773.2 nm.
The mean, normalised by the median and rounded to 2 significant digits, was 0.92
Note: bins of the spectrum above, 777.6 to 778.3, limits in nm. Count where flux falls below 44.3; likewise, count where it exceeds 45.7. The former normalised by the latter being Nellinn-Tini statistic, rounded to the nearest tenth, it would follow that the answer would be 1.5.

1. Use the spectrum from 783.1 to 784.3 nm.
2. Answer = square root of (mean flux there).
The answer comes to 6.56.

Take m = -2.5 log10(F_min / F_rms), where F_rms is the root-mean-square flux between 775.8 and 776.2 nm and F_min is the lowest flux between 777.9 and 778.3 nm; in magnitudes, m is 0.07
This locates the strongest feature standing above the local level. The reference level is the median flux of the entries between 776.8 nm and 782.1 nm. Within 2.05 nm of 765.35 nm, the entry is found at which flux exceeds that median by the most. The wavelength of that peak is 763.85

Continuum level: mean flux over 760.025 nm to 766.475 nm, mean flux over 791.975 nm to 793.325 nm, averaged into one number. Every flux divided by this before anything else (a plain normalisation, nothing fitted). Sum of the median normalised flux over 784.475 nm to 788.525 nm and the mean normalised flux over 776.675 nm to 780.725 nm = 2.00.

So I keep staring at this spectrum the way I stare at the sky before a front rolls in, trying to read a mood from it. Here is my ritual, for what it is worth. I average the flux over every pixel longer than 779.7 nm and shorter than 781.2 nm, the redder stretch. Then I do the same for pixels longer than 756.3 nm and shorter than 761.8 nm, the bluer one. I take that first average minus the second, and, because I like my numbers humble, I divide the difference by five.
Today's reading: -0.3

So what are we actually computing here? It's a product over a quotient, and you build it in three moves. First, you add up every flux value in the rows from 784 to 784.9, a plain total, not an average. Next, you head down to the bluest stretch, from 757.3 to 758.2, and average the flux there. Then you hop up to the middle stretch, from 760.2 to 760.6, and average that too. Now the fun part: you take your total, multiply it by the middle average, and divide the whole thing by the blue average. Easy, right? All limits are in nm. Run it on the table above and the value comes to 263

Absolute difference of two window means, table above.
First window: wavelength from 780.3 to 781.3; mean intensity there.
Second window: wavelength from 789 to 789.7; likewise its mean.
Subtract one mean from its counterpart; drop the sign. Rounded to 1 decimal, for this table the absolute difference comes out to 0.7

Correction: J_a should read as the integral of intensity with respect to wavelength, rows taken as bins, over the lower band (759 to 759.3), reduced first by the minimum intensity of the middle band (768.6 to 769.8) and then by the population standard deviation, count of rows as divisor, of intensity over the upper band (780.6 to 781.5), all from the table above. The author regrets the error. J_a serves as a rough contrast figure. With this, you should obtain -29.1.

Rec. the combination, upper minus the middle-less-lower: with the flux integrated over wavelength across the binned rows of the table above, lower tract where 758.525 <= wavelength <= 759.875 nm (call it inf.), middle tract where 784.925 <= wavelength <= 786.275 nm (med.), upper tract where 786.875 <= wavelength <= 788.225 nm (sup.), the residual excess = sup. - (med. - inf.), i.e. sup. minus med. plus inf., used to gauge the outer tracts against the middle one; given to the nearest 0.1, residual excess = 57.2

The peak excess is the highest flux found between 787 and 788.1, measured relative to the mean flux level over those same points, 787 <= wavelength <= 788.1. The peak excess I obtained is 3.0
